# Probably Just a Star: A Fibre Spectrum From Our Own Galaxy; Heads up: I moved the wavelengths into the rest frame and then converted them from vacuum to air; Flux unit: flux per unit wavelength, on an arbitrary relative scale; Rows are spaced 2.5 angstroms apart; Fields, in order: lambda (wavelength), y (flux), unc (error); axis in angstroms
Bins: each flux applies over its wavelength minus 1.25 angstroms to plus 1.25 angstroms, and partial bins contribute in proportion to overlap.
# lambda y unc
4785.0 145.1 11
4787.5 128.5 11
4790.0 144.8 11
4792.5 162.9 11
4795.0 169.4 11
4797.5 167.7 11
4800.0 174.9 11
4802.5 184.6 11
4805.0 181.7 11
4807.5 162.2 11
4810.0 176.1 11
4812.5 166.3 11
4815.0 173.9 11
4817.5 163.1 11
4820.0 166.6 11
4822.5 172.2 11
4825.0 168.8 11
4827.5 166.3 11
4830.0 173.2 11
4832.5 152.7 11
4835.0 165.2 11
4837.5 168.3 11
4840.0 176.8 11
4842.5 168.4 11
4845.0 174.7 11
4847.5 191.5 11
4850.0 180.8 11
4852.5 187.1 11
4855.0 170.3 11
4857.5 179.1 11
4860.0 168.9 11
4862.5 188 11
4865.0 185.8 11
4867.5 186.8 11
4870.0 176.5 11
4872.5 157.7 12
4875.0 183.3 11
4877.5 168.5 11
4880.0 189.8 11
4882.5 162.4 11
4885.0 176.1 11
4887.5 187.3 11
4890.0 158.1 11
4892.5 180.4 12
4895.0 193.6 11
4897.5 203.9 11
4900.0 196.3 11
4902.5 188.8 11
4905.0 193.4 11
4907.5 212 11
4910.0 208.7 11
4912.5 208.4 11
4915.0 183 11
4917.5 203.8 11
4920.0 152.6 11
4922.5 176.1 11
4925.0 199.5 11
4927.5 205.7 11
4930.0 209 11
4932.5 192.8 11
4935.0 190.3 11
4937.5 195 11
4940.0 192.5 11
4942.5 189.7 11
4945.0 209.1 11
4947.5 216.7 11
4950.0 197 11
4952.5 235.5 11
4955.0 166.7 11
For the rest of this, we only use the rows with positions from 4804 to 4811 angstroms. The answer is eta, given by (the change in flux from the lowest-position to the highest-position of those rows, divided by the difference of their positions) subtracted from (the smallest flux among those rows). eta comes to 163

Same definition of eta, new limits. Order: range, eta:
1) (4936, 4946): 188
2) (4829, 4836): 154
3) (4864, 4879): 159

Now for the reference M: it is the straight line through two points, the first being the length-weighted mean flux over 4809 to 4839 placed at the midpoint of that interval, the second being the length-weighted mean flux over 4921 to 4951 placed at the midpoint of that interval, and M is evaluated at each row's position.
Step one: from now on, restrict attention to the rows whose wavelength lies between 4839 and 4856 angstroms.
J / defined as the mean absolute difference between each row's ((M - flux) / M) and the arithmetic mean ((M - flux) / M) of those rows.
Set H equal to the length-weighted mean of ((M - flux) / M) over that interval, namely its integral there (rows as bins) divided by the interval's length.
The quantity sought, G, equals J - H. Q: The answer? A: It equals 0.06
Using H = -0.03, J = 0.036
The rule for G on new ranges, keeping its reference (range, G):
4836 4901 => 0.05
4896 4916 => 0.10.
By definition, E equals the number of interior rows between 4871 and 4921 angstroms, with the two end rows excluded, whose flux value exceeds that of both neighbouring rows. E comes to 6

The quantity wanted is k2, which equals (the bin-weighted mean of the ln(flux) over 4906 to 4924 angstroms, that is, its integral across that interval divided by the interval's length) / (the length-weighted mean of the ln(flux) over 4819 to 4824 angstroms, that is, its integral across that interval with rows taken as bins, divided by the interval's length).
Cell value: 1.02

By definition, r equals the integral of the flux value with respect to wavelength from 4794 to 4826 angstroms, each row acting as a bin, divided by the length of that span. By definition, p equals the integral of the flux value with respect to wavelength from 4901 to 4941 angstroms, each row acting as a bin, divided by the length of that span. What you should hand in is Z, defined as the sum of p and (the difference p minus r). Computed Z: 218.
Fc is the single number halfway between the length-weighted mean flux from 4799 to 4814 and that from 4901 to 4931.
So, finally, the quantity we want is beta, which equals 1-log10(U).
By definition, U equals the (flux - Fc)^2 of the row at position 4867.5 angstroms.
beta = 0.3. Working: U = 5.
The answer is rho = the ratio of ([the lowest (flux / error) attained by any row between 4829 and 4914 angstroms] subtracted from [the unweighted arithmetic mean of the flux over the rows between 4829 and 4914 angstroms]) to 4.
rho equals 42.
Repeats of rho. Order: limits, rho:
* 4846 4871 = 42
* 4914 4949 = 45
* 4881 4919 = 44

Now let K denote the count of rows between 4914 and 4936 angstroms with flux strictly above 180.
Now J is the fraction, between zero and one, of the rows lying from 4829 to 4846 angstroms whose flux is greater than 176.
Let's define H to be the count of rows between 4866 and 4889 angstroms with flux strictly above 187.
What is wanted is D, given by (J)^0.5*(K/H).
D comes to 1.32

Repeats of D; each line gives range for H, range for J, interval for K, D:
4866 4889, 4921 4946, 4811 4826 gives 0.00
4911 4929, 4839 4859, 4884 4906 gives 1.38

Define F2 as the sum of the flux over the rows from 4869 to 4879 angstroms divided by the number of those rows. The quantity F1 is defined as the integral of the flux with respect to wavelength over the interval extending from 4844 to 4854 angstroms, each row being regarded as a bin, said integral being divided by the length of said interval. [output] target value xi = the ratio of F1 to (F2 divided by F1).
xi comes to 196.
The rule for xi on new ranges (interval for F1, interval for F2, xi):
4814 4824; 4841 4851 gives 159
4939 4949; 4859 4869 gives 224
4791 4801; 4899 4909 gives 143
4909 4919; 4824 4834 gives 241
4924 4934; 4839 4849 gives 228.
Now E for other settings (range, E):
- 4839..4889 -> 7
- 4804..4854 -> 6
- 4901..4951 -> 5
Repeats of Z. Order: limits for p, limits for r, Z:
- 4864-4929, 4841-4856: 193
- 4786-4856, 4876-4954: 146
